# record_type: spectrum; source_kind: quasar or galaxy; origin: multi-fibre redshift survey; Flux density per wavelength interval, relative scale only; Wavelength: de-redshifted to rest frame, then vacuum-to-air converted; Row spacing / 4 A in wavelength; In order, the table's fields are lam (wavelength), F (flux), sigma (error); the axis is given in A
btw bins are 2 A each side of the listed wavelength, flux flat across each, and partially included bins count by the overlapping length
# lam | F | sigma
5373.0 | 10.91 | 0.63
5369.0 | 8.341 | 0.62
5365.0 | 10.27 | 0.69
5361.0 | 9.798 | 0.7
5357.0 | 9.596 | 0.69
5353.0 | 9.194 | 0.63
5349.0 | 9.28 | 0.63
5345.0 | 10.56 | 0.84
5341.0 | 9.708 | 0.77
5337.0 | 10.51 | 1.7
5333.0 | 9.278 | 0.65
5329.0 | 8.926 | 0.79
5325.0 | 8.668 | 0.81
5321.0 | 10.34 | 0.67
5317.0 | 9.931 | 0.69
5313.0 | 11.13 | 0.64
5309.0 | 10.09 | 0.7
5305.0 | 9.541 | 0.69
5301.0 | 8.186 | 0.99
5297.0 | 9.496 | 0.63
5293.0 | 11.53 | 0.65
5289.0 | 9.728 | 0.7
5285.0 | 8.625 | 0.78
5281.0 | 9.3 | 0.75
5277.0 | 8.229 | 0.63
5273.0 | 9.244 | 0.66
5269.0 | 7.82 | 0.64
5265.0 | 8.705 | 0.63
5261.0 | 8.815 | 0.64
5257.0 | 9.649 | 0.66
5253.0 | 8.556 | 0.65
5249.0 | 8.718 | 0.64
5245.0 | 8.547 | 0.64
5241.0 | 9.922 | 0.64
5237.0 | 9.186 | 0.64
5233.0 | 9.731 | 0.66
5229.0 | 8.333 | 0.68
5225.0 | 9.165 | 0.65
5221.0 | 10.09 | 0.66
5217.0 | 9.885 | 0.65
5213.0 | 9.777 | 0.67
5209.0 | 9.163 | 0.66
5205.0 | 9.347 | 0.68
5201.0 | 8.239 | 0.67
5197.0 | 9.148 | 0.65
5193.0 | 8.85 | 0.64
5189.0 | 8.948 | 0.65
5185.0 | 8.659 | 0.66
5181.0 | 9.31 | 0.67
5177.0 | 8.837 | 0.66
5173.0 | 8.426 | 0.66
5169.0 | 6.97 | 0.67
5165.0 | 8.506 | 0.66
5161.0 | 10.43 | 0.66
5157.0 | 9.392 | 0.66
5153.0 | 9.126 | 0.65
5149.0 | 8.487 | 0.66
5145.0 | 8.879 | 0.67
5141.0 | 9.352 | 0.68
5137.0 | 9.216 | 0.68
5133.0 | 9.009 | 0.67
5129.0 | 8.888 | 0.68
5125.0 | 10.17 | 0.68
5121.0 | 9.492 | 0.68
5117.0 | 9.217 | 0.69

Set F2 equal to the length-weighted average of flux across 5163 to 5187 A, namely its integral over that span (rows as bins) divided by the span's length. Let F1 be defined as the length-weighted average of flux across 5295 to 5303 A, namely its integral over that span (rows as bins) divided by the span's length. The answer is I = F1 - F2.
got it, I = 0.4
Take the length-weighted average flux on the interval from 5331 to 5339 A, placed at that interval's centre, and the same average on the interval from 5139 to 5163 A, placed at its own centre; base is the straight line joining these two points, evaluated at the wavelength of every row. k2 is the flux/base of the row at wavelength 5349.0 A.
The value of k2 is 0.93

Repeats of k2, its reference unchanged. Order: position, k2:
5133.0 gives 0.98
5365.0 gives 1.03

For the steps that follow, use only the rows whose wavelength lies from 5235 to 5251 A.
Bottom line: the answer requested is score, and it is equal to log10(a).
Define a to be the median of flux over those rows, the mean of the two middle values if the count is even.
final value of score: 0.95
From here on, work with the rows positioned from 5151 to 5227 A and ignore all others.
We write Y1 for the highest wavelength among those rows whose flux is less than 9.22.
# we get 5225.0 A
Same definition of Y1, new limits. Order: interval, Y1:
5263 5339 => 5329.0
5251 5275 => 5269.0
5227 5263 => 5261.0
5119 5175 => 5173.0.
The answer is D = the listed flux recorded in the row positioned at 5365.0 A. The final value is 10.27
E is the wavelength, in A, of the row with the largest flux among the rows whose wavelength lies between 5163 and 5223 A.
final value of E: 5221.0 A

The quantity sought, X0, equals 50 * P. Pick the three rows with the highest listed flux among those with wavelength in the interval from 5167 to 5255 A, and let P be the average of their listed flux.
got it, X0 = 498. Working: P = 10.0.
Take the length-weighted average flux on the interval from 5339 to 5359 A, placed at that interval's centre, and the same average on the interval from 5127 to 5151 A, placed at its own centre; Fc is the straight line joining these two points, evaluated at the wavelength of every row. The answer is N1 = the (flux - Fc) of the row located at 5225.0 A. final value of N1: -0.1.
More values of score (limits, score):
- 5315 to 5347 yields 0.99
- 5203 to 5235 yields 0.98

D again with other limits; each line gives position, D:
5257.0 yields 9.649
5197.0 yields 9.148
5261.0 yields 8.815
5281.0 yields 9.3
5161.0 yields 10.43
